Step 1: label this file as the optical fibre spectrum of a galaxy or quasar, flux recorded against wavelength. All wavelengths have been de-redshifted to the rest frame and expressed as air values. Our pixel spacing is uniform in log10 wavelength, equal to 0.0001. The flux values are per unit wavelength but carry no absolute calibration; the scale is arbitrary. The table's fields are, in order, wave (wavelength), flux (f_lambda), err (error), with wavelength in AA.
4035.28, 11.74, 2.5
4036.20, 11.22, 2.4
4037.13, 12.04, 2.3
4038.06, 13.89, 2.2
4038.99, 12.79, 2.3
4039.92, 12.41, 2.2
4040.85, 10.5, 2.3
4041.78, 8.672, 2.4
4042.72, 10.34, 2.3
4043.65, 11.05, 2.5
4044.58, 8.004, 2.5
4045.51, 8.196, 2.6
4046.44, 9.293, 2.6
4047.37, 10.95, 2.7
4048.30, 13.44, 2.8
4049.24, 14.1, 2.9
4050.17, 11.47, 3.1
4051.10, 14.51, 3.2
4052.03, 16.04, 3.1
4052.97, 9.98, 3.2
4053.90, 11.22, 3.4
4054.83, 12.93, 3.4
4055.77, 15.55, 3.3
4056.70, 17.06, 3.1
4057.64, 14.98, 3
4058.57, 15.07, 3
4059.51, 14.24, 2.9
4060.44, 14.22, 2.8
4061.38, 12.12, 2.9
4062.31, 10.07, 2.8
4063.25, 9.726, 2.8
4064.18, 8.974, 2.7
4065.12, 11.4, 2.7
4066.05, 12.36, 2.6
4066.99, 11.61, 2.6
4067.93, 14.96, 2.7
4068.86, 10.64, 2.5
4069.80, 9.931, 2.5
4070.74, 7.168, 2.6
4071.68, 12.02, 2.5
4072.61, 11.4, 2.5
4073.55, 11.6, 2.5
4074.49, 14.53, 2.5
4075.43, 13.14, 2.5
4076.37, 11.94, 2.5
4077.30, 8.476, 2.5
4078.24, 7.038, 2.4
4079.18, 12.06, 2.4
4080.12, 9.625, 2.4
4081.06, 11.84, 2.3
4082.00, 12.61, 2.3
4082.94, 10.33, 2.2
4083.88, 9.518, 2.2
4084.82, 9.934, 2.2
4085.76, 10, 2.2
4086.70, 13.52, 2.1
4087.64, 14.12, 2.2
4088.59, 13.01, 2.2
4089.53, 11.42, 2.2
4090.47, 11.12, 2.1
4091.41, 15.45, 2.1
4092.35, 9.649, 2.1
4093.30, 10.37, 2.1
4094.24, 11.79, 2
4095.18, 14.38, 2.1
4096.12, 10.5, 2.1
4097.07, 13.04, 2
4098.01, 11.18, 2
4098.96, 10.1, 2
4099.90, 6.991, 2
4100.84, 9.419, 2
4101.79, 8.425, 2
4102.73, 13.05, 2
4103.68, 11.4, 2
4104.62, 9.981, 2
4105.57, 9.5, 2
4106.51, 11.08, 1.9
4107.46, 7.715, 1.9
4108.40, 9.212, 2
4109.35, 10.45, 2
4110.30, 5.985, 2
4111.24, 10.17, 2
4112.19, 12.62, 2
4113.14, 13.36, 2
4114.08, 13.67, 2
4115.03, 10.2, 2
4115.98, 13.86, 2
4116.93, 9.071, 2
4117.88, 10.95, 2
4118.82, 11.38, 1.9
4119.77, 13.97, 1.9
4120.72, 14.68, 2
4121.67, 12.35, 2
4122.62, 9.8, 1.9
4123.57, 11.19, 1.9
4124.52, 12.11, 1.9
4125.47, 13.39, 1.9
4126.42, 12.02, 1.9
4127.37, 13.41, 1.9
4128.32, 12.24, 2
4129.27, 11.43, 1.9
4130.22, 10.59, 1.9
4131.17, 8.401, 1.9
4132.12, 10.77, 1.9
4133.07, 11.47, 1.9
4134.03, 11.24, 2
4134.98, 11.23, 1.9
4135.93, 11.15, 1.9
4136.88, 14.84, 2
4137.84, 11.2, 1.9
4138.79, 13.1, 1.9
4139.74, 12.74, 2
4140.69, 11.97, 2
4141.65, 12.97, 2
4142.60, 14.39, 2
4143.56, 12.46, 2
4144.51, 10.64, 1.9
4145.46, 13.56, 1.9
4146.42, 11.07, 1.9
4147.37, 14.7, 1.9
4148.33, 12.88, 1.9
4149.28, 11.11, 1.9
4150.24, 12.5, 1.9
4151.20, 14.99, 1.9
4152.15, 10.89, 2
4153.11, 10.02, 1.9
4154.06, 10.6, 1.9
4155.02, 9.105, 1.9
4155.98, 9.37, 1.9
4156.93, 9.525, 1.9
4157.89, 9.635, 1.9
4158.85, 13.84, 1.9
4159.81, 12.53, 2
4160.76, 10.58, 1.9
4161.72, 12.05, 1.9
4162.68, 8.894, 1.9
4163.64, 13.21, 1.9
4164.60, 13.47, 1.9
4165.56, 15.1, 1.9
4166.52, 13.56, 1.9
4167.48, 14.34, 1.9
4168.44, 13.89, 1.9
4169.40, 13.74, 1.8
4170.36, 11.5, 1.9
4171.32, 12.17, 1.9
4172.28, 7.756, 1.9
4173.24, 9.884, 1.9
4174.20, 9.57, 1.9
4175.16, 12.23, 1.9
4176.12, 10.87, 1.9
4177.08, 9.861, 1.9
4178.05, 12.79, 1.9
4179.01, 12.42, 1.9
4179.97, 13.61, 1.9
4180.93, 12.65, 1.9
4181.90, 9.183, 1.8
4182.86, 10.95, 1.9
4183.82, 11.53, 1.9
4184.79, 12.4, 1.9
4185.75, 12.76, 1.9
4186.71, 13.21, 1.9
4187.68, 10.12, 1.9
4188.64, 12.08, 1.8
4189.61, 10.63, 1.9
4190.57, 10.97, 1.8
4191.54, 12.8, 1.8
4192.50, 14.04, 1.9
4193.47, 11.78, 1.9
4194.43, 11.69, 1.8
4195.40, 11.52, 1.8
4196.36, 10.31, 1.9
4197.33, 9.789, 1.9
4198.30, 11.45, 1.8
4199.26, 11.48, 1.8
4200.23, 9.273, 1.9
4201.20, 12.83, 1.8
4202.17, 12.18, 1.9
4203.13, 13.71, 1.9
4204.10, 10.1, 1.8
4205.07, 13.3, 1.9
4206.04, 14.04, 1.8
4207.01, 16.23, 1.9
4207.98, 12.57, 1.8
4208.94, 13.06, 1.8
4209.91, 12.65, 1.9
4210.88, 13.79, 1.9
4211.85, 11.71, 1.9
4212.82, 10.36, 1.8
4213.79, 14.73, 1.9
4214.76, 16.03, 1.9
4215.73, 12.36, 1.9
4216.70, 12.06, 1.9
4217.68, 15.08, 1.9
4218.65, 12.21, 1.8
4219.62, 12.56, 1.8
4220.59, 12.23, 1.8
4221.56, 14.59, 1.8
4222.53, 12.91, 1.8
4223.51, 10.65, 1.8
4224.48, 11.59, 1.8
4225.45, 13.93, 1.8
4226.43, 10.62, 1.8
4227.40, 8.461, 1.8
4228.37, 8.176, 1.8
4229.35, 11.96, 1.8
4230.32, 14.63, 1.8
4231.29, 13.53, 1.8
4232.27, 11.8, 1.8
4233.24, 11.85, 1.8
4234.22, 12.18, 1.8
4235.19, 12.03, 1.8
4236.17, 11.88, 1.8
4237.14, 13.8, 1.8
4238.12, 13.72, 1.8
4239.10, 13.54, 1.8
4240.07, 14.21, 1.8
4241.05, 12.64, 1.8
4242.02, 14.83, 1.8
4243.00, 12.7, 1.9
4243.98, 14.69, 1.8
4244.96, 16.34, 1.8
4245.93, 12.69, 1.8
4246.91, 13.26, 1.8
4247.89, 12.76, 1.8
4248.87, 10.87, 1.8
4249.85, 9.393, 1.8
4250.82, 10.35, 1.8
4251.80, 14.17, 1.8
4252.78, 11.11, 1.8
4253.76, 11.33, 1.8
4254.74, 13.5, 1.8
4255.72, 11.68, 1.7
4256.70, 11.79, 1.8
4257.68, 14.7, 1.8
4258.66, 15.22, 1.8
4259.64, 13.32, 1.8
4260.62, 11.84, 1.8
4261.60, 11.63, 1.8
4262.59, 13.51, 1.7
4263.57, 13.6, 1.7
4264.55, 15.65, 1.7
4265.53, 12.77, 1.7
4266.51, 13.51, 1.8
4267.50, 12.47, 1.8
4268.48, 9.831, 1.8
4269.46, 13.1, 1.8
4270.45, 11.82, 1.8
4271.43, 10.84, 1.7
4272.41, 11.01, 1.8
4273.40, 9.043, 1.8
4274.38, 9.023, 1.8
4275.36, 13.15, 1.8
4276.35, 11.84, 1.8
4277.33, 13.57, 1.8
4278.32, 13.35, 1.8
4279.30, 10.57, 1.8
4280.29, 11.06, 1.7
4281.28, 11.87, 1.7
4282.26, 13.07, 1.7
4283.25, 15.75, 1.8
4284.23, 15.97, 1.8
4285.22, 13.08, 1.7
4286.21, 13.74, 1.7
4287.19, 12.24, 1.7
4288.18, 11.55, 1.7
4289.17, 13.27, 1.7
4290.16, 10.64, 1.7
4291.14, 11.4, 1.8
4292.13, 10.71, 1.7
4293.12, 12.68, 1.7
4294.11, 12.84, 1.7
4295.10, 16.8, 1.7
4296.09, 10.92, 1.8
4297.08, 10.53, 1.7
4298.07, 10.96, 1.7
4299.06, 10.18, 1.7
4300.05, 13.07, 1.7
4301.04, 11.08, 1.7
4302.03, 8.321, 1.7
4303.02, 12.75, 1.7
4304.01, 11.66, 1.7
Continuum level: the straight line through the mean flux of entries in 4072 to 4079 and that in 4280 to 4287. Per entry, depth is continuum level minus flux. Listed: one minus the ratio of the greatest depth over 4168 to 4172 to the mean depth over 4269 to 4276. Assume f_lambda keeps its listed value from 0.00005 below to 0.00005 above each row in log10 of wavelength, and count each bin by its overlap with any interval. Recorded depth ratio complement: 0.7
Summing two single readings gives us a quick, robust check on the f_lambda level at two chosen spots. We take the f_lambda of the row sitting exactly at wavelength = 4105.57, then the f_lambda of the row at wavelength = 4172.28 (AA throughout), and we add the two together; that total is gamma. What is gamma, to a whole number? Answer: 17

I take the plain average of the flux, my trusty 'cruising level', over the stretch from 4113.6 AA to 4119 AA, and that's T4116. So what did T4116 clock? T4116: 11.5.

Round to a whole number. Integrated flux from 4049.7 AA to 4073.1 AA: 290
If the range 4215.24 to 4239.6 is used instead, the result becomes 300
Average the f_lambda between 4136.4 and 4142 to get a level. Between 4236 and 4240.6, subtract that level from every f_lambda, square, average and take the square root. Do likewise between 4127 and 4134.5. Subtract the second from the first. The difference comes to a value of -1.1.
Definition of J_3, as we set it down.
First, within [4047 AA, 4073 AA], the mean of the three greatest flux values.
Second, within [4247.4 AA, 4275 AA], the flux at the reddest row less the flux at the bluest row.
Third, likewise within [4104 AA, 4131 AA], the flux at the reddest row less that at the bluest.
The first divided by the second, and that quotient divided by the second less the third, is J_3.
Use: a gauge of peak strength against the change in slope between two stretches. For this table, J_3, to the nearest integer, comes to 1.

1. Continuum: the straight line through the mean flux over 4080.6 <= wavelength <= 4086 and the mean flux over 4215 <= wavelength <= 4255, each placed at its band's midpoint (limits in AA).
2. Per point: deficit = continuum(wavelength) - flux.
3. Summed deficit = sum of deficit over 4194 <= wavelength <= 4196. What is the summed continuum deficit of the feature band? 1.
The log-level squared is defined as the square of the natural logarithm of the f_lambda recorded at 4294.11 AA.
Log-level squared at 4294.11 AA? 6.5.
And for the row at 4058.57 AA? 7.4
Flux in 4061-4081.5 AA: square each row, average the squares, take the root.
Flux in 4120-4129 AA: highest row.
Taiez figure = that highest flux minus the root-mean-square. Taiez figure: 3.5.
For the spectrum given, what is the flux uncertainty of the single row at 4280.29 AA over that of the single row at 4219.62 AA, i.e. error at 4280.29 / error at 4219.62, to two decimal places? 0.94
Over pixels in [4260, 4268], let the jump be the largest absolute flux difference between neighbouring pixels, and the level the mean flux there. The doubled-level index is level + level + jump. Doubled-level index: 29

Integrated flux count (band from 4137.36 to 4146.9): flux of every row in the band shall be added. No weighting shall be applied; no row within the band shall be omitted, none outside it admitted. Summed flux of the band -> 124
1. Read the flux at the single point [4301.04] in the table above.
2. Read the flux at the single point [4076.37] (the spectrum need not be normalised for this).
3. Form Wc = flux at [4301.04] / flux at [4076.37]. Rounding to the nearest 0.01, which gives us 0.93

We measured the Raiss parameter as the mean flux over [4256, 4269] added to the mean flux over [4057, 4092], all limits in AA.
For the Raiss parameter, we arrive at 24.7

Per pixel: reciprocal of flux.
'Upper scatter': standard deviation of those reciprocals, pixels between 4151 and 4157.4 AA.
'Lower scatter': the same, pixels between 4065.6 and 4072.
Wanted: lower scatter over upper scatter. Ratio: 1.58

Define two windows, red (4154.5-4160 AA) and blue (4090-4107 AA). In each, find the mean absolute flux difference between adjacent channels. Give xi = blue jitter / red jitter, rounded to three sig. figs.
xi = 1.97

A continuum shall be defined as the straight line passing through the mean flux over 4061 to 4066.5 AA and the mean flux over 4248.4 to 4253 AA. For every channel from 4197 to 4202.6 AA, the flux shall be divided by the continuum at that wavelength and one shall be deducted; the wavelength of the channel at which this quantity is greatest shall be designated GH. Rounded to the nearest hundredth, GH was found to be 4201.20 AA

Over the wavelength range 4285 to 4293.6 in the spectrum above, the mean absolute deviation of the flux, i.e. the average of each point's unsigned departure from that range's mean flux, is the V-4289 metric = 0.95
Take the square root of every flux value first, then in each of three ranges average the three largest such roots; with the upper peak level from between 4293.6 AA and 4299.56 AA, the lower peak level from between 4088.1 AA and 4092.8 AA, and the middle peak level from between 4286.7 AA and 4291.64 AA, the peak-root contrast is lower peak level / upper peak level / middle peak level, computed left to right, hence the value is 0.283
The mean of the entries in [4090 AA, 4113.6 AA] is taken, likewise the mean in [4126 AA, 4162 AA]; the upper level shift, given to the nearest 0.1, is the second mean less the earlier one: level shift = 1.1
